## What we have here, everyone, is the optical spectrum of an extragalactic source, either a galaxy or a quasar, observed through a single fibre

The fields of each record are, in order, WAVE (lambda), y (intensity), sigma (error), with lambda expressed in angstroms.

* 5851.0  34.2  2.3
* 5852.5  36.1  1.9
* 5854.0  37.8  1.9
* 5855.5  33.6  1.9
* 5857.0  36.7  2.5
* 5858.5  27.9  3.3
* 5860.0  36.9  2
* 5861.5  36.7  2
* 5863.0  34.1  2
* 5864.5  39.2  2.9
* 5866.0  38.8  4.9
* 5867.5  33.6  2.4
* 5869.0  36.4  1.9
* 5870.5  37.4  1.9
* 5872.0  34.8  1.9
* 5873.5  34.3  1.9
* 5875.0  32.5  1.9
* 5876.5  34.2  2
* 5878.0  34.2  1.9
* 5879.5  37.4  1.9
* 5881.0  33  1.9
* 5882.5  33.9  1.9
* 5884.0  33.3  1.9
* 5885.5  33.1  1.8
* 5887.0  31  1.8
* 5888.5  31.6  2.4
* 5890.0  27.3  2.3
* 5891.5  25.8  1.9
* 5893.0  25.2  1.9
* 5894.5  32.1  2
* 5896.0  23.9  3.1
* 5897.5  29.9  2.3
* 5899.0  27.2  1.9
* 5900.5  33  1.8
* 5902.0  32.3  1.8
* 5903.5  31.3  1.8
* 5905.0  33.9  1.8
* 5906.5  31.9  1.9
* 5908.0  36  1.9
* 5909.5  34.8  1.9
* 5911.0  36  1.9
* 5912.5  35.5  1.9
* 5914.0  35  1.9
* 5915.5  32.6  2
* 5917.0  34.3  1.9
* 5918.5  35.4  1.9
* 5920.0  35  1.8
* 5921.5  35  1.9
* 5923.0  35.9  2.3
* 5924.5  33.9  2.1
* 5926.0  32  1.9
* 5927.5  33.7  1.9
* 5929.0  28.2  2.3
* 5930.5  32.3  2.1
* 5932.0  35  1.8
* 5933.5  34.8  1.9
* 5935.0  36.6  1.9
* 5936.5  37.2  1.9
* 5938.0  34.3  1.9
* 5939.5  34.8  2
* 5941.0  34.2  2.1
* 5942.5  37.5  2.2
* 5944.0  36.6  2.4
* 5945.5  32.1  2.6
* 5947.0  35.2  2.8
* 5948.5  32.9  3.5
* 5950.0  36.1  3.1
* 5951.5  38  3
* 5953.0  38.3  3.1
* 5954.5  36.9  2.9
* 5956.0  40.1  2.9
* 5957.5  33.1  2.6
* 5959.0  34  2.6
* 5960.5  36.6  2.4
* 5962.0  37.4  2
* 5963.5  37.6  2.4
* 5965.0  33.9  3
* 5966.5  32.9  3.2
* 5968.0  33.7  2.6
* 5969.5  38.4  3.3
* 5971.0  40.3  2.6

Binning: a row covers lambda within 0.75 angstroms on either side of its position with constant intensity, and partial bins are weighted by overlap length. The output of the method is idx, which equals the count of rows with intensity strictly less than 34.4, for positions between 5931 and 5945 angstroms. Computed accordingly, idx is 2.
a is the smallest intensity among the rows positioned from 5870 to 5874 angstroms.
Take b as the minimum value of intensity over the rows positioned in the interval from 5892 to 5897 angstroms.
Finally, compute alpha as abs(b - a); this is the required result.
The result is 10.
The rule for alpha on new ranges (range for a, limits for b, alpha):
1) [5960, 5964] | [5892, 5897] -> 13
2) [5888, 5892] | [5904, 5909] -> 6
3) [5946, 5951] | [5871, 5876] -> 0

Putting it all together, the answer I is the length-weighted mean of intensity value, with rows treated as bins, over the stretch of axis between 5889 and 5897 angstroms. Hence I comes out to 27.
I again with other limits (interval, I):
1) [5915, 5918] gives 34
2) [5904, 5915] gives 35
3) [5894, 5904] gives 30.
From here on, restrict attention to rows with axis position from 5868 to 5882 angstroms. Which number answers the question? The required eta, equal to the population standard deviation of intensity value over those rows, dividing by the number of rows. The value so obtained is 1.7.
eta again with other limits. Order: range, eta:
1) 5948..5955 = 1.9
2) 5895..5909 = 3.4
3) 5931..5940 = 1.1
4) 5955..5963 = 2.5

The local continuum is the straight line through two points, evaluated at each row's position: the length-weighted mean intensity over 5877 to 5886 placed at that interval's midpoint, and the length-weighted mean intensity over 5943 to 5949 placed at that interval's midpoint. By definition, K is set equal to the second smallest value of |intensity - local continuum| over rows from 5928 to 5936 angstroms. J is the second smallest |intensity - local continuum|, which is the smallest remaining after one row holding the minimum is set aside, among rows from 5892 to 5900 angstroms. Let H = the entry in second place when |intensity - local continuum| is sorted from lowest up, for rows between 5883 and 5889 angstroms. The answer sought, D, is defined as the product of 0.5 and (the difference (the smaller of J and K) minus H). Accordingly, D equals -0.2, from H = 1.09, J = 4.3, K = 0.65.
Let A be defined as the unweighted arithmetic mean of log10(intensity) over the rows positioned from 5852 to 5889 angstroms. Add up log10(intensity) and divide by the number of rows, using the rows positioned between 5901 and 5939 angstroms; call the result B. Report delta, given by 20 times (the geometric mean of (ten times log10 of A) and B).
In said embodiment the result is 33.9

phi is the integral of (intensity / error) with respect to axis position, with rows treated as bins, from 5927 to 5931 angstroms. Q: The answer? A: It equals 60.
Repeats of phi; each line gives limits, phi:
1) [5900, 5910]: 181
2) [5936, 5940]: 73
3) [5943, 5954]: 137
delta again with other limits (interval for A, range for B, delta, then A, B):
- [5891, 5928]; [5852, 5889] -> 33.2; 1.51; 1.54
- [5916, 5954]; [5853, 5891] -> 33.9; 1.54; 1.53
